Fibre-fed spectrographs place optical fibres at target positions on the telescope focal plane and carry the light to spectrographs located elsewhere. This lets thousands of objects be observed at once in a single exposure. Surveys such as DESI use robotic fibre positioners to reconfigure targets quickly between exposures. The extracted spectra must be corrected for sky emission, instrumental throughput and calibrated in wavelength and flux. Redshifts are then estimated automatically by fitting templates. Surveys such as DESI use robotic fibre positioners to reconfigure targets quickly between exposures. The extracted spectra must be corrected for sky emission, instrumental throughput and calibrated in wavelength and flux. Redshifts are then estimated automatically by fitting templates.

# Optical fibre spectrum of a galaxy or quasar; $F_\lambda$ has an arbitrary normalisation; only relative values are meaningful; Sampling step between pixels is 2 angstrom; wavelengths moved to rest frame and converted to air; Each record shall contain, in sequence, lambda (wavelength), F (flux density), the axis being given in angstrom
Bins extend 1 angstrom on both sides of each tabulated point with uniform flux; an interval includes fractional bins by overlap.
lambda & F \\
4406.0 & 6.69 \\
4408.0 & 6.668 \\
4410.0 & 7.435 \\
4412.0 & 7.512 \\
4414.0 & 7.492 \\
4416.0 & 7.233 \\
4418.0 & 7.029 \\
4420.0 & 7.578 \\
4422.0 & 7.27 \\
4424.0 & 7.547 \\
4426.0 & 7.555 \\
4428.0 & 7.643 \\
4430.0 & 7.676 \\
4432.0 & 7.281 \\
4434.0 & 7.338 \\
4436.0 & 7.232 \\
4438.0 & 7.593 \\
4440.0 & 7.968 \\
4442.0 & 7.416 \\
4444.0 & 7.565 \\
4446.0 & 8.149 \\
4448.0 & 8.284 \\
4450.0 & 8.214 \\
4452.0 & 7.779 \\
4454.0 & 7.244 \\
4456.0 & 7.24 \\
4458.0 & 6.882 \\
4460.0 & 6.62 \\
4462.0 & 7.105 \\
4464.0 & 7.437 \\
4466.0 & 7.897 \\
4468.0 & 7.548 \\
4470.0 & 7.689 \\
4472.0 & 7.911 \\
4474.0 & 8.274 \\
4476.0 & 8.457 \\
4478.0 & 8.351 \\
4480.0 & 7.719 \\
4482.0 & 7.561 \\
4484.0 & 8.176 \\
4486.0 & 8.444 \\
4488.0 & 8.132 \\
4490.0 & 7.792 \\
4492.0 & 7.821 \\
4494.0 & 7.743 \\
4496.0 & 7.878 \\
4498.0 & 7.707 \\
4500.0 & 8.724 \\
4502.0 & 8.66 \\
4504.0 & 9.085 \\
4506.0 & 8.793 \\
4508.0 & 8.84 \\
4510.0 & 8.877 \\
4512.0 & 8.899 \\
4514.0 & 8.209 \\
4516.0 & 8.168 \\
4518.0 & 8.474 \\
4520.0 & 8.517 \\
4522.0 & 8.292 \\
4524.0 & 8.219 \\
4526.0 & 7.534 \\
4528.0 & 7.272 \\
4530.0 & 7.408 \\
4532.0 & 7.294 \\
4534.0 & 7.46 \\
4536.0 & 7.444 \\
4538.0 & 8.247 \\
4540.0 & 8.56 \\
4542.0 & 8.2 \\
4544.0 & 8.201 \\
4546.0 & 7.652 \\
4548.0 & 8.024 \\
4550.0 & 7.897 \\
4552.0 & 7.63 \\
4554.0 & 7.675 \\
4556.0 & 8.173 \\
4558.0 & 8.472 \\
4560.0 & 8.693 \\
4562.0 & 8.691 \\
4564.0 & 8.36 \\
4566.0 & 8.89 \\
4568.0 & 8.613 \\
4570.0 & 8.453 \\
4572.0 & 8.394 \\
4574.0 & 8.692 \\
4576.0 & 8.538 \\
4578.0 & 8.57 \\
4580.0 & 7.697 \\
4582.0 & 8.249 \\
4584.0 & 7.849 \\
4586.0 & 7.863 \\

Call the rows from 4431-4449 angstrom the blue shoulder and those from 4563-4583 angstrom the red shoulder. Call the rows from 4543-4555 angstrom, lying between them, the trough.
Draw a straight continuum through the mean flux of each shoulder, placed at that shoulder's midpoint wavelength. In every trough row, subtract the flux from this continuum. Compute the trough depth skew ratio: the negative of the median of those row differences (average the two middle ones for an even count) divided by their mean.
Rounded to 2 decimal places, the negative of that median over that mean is -1.15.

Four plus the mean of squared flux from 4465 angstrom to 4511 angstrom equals 71.1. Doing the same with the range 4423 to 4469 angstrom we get 60.9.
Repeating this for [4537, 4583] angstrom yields 72.8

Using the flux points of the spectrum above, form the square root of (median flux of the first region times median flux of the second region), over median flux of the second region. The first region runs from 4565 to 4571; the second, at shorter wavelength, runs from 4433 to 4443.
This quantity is 1.08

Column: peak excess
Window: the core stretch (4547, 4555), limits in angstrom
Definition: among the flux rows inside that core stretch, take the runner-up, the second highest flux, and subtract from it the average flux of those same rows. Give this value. 0.09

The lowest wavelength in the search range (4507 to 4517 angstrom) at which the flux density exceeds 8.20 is 4508.0 angstrom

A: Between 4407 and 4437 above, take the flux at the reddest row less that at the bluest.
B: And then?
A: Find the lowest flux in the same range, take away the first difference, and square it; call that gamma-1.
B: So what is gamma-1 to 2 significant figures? 37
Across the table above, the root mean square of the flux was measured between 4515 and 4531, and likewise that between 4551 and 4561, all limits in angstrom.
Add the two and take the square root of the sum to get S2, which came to 4.02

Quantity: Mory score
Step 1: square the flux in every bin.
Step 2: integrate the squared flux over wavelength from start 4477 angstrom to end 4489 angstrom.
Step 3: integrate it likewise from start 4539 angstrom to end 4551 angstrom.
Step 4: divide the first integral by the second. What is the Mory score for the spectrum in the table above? 0.99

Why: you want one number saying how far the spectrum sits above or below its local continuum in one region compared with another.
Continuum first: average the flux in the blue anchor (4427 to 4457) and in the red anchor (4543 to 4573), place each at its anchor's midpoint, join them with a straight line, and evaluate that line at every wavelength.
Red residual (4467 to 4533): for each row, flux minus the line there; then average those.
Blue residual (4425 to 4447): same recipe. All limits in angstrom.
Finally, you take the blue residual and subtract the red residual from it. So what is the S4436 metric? -0.2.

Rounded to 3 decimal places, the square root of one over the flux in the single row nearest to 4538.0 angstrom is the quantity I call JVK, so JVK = 0.348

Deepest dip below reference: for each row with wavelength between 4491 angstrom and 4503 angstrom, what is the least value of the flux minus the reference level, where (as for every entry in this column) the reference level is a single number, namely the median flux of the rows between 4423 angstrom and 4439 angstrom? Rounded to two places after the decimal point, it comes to 0.16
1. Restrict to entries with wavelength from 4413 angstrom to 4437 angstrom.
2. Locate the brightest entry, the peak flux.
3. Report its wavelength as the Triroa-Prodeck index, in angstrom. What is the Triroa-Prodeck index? 4430.0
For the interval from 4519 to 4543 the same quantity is 4540.0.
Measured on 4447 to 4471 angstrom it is 4448.0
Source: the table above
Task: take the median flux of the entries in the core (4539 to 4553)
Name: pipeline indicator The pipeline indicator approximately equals 8.02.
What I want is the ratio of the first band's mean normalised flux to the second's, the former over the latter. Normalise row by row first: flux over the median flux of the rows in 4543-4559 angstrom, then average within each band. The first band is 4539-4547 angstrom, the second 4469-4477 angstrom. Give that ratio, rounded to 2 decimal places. 1.01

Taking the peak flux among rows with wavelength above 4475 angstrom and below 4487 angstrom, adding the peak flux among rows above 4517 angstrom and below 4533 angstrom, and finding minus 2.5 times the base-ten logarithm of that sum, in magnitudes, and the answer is -3.07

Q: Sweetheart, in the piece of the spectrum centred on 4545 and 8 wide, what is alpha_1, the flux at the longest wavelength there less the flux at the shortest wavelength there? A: -0.2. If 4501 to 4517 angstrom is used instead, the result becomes -0.5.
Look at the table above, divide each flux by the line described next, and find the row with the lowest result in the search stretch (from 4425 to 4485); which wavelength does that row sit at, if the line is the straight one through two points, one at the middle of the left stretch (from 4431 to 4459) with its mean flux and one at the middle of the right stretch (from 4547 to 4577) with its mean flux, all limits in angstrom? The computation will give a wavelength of 4460.0 angstrom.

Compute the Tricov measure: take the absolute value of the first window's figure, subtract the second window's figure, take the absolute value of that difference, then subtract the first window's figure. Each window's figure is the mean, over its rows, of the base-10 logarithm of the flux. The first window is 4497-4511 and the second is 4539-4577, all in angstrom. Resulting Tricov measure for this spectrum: -0.92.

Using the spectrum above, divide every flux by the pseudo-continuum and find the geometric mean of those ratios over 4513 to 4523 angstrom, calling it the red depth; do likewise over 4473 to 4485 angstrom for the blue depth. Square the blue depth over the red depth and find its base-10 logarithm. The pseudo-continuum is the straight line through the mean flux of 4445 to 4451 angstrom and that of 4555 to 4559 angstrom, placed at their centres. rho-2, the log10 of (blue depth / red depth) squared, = -0.02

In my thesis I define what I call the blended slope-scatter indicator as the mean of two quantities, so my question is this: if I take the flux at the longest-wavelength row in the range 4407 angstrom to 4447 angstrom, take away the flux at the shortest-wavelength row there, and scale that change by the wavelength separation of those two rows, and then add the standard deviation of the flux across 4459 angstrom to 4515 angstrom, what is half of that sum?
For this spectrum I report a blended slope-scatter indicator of 0.31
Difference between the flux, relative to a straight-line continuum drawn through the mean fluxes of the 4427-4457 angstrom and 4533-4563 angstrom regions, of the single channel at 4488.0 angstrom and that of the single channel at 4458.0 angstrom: 0.15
